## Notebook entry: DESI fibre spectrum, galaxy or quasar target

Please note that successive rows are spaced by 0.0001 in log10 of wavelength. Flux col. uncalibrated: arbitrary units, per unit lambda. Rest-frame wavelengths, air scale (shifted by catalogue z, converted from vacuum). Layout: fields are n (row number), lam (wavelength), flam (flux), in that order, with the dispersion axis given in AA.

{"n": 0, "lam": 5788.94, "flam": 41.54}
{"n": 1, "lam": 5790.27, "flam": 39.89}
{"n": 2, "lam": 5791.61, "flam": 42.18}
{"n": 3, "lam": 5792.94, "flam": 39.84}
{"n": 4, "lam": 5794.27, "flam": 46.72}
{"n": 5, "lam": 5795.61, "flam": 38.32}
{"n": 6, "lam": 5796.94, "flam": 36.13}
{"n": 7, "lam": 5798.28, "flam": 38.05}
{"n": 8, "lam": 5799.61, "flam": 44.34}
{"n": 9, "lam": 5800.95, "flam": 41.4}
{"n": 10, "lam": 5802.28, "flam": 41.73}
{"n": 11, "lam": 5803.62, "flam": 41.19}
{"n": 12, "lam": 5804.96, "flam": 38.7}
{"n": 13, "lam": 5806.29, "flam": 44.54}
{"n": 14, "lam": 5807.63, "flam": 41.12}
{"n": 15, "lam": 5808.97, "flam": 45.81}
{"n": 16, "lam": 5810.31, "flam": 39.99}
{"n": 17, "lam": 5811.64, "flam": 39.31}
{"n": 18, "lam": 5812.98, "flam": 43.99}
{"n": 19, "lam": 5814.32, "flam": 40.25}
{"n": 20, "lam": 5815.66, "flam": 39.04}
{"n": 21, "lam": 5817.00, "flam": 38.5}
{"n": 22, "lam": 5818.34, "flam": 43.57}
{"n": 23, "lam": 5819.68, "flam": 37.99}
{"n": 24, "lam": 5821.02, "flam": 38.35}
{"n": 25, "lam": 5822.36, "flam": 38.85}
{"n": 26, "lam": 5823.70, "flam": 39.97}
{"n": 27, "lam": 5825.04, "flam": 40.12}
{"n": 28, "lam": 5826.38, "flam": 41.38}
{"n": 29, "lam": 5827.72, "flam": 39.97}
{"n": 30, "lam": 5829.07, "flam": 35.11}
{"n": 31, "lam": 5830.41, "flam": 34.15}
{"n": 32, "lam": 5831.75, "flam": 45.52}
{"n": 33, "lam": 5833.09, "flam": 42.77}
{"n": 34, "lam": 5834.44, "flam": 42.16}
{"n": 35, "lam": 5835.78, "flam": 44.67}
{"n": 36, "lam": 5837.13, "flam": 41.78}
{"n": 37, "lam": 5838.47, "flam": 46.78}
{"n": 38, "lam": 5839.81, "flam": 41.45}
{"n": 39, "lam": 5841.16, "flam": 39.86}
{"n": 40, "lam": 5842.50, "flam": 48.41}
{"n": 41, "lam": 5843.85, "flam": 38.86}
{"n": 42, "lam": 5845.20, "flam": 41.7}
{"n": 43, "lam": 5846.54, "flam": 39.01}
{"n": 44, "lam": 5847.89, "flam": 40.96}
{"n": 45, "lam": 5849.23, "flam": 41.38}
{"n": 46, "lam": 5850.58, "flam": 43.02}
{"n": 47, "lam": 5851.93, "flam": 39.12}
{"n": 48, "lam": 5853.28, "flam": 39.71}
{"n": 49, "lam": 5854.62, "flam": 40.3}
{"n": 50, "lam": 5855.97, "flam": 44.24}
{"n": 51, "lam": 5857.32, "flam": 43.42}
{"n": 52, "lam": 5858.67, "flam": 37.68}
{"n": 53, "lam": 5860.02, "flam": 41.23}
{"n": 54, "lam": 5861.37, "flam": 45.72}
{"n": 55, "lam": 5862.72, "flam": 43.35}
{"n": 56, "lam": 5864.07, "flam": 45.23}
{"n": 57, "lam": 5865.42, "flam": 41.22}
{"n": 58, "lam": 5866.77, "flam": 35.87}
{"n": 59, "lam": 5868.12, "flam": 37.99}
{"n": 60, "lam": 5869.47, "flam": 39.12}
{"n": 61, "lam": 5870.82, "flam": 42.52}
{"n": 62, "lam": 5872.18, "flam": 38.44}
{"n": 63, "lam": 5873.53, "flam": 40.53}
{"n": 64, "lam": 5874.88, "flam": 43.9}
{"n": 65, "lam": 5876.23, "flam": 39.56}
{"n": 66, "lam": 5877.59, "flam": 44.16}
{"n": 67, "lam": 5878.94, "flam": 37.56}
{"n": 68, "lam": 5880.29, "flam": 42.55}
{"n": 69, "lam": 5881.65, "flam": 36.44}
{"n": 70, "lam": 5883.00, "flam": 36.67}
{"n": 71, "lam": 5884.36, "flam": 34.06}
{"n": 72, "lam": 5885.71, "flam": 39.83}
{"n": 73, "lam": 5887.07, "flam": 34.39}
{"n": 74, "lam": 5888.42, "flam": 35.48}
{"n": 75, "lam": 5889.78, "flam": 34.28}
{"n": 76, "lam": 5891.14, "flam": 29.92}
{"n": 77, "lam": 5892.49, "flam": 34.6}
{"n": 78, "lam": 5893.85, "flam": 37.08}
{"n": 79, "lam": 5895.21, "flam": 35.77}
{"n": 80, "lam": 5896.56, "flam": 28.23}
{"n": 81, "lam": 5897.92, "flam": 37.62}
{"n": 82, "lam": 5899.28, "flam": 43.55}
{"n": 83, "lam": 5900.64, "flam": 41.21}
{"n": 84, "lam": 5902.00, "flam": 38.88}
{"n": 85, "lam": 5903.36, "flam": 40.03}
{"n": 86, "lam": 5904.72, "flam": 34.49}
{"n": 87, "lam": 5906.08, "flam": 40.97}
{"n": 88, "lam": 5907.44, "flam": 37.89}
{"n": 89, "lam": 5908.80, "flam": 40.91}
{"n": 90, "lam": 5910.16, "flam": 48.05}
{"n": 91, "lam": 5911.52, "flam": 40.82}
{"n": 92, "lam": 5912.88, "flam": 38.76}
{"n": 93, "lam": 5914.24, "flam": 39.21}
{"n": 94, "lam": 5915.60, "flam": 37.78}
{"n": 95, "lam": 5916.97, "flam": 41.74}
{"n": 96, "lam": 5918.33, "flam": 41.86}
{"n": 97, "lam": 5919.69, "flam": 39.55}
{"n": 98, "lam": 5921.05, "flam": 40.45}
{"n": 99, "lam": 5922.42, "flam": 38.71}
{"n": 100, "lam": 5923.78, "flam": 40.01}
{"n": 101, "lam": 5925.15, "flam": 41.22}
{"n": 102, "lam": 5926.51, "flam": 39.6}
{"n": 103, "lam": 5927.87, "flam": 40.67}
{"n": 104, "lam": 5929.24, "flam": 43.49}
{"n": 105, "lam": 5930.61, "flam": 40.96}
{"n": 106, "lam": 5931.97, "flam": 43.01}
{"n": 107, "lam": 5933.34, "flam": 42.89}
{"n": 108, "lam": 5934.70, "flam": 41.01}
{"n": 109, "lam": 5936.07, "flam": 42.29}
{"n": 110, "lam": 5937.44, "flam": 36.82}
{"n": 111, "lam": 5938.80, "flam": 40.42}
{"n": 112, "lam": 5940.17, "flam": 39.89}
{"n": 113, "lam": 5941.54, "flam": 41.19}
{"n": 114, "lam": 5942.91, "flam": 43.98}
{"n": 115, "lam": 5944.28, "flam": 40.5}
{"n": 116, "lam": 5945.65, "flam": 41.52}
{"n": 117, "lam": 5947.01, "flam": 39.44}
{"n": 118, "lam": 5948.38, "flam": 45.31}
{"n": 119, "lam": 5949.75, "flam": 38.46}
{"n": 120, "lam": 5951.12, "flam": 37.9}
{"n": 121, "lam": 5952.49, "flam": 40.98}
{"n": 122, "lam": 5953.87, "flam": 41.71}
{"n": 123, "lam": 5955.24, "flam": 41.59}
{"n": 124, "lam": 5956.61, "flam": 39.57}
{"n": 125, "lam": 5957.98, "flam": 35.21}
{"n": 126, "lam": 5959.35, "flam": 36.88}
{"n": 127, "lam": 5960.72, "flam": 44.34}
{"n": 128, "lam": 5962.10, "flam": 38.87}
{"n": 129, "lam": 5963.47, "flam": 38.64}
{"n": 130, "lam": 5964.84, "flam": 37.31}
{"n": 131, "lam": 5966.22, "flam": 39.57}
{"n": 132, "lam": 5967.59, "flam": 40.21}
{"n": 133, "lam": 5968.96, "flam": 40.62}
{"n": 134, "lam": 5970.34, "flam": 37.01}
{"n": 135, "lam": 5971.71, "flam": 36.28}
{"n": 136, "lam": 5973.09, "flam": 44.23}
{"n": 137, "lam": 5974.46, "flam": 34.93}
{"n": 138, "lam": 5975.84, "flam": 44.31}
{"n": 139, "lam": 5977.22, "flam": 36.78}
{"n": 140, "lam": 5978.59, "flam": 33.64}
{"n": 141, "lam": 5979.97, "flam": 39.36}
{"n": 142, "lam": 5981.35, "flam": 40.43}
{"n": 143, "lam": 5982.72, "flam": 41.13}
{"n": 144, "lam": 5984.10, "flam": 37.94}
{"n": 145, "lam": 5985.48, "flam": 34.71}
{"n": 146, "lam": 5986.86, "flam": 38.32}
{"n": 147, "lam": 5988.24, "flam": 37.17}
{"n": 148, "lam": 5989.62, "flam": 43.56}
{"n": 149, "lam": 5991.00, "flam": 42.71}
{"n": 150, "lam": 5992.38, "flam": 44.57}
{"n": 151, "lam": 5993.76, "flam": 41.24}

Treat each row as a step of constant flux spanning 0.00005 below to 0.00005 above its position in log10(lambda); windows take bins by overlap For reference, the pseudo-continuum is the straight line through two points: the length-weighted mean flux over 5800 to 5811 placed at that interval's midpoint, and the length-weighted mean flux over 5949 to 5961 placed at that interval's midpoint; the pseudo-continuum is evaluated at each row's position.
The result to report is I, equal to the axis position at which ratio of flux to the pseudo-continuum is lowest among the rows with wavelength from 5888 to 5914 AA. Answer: 5896.56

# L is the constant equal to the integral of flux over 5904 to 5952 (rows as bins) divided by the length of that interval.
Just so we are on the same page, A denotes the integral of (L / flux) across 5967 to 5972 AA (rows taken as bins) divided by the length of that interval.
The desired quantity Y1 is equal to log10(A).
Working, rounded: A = 1.05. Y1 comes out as 0.023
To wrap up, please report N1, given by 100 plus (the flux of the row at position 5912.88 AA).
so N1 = 139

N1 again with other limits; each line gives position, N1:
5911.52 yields 141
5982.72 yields 141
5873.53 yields 141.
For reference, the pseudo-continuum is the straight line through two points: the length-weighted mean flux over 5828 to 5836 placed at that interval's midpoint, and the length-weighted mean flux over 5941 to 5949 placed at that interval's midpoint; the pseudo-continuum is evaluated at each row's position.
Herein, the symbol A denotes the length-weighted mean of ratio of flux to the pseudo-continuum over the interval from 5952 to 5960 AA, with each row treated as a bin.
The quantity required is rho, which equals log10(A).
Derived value -0.031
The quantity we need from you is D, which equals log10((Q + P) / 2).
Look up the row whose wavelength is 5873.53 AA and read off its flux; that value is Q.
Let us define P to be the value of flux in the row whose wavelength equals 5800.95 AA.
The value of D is 1.61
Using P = 41.4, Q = 40.53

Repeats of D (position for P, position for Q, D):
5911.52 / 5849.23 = 1.61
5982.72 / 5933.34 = 1.62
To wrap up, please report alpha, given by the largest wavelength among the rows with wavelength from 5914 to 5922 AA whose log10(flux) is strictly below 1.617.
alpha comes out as 5921.05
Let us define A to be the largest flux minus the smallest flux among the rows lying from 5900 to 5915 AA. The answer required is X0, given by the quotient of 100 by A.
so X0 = 7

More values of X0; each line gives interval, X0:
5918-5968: 10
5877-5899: 6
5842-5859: 9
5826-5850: 7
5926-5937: 26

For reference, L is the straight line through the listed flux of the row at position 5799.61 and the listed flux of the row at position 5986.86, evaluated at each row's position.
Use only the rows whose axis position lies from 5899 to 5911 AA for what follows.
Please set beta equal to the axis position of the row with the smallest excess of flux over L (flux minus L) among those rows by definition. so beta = 5904.72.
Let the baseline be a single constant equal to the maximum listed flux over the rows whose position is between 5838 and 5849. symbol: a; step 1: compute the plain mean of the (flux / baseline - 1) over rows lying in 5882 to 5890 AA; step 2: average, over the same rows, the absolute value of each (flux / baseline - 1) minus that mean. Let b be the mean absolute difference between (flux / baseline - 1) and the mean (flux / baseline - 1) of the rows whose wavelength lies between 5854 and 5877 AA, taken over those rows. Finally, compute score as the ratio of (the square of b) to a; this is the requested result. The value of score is 0.07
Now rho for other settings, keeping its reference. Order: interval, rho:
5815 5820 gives -0.004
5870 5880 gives -0.001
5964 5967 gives -0.040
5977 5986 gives -0.051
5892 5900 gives -0.058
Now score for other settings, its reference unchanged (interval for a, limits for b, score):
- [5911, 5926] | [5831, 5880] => 0.10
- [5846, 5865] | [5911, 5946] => 0.02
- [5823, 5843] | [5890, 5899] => 0.08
